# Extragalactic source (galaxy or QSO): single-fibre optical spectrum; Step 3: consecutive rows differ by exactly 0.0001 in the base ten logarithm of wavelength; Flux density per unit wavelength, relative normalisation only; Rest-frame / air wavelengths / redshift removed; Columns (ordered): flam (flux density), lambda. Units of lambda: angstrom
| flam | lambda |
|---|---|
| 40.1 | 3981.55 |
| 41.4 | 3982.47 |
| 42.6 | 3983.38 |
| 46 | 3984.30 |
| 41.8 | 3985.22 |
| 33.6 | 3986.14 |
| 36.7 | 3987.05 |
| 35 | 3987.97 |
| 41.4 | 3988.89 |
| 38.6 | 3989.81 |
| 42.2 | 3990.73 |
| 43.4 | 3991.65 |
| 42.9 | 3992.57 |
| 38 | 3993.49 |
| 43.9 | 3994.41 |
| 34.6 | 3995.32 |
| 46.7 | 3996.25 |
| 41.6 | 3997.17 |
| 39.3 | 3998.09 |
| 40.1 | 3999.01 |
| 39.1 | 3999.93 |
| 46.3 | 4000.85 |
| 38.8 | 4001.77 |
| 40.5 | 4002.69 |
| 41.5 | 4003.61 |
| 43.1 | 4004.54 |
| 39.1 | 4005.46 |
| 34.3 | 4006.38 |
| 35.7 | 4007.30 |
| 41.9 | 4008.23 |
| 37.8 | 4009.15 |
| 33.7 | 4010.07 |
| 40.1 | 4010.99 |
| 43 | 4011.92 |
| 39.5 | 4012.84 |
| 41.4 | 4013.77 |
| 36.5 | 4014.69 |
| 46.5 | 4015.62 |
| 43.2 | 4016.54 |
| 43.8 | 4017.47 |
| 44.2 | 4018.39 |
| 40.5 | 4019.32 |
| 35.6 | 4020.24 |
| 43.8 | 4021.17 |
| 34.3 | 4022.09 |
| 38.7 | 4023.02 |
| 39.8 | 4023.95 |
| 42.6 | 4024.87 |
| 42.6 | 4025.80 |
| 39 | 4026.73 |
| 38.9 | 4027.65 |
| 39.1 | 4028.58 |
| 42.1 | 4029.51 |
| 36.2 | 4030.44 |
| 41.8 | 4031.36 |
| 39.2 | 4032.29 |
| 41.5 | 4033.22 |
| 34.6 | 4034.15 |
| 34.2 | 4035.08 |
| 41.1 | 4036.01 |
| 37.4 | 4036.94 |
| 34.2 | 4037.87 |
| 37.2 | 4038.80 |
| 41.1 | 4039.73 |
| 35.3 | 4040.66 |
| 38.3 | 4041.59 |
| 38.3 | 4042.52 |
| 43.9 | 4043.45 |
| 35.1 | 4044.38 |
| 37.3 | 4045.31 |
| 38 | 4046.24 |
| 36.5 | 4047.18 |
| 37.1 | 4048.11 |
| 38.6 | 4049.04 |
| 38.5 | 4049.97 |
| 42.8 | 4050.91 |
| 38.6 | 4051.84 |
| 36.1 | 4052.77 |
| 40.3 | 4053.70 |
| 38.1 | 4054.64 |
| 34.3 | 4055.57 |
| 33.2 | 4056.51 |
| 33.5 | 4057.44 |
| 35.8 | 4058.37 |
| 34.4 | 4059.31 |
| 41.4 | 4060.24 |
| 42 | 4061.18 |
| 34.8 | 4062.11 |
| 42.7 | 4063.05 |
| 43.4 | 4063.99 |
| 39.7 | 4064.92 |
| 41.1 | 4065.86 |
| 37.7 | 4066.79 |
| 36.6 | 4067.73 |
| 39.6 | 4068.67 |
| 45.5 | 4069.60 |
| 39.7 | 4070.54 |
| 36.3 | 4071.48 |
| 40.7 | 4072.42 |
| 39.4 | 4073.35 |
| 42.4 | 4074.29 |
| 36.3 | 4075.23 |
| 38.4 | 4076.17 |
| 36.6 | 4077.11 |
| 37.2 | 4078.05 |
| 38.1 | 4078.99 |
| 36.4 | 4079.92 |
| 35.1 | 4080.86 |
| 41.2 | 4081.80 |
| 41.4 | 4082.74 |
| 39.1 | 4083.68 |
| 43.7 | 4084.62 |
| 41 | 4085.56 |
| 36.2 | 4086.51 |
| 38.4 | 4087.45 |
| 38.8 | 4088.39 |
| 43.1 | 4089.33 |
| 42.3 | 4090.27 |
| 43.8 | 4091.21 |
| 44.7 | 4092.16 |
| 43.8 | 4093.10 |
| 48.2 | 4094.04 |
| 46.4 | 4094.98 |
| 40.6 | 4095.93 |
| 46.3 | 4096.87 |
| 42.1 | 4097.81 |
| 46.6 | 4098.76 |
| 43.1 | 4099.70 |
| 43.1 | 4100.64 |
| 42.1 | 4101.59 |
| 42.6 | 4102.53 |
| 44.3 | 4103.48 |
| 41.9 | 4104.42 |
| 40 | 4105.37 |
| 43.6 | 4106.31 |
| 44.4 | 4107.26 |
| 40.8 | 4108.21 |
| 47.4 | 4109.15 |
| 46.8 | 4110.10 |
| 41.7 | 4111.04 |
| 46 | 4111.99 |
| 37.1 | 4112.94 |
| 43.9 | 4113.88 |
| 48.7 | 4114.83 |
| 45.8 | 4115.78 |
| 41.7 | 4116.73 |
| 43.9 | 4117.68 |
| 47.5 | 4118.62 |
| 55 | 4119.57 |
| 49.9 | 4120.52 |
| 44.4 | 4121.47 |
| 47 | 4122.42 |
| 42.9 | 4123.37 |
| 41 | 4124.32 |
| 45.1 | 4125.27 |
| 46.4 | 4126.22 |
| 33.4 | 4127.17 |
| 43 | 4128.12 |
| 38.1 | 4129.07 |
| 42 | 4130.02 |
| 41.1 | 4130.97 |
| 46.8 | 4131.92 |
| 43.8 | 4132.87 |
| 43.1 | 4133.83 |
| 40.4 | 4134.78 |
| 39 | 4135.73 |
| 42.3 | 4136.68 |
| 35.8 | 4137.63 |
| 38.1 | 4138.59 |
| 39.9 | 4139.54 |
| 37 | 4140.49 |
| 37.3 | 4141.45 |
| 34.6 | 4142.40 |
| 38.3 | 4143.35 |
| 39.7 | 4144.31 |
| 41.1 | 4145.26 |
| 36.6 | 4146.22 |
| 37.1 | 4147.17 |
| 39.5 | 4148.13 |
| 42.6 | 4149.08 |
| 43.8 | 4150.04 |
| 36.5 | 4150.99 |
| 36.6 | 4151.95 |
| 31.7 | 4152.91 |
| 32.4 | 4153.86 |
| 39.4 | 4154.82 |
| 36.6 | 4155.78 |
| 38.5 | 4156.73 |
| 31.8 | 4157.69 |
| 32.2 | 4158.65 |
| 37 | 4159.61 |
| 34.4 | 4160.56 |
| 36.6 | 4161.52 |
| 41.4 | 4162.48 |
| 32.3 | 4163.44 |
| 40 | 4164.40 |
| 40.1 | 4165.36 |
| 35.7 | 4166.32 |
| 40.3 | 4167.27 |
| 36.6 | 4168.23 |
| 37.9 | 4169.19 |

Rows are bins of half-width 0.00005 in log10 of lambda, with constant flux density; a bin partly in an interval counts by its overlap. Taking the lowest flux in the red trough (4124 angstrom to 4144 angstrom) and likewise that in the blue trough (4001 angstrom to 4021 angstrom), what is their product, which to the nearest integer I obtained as 1126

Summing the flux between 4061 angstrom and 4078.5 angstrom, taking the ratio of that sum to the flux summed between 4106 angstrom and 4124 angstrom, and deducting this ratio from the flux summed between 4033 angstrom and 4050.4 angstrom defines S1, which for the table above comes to 717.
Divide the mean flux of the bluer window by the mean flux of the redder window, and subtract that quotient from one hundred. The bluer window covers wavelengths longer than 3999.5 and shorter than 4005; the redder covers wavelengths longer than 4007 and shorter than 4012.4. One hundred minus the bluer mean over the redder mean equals 98.93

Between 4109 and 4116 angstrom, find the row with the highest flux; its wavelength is 4114.83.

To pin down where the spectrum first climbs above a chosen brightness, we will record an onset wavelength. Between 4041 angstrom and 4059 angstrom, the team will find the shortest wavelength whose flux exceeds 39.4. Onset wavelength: 4043.45 angstrom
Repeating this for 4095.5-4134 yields 4095.93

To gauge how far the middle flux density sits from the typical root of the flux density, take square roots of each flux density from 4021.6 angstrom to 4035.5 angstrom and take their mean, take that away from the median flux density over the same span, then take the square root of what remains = 5.73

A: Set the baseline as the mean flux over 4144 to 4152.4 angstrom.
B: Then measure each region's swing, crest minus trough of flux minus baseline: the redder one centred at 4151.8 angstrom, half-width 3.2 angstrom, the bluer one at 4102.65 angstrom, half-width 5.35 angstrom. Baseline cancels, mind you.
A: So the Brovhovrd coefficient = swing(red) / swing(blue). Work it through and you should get 1.83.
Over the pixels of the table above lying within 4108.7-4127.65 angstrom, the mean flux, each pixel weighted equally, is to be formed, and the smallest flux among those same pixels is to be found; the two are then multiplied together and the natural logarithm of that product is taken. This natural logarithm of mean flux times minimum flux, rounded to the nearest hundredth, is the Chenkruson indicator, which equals 7.31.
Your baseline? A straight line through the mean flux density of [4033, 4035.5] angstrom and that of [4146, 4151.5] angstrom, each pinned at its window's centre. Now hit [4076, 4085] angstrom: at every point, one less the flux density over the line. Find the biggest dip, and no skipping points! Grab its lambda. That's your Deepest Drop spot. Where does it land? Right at 4080.86 angstrom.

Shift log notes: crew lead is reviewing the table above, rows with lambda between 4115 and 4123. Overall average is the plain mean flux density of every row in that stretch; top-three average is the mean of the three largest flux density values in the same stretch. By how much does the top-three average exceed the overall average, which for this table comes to 3.9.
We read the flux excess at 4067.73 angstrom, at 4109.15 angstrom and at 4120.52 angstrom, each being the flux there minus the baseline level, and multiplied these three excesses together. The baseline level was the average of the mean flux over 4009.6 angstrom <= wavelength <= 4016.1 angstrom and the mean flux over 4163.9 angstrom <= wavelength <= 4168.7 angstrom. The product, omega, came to -233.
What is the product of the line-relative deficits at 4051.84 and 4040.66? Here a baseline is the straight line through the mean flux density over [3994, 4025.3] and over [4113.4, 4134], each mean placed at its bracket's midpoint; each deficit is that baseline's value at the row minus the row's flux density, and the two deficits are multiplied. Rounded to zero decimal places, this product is 20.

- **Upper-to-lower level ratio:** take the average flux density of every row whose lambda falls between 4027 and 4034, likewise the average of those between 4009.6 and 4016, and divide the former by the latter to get 0.99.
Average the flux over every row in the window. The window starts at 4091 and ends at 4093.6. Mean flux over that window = 44.1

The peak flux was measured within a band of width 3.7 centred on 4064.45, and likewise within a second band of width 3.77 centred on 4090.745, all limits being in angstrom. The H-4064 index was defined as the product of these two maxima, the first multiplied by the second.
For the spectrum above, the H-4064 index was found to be 1940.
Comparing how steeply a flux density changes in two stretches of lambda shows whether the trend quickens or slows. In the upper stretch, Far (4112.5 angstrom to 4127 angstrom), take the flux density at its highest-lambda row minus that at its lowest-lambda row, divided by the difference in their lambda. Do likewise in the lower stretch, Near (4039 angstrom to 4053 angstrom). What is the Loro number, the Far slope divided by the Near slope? -1.8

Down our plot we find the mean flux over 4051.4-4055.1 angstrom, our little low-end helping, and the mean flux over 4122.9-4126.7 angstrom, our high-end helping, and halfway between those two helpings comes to 41.1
